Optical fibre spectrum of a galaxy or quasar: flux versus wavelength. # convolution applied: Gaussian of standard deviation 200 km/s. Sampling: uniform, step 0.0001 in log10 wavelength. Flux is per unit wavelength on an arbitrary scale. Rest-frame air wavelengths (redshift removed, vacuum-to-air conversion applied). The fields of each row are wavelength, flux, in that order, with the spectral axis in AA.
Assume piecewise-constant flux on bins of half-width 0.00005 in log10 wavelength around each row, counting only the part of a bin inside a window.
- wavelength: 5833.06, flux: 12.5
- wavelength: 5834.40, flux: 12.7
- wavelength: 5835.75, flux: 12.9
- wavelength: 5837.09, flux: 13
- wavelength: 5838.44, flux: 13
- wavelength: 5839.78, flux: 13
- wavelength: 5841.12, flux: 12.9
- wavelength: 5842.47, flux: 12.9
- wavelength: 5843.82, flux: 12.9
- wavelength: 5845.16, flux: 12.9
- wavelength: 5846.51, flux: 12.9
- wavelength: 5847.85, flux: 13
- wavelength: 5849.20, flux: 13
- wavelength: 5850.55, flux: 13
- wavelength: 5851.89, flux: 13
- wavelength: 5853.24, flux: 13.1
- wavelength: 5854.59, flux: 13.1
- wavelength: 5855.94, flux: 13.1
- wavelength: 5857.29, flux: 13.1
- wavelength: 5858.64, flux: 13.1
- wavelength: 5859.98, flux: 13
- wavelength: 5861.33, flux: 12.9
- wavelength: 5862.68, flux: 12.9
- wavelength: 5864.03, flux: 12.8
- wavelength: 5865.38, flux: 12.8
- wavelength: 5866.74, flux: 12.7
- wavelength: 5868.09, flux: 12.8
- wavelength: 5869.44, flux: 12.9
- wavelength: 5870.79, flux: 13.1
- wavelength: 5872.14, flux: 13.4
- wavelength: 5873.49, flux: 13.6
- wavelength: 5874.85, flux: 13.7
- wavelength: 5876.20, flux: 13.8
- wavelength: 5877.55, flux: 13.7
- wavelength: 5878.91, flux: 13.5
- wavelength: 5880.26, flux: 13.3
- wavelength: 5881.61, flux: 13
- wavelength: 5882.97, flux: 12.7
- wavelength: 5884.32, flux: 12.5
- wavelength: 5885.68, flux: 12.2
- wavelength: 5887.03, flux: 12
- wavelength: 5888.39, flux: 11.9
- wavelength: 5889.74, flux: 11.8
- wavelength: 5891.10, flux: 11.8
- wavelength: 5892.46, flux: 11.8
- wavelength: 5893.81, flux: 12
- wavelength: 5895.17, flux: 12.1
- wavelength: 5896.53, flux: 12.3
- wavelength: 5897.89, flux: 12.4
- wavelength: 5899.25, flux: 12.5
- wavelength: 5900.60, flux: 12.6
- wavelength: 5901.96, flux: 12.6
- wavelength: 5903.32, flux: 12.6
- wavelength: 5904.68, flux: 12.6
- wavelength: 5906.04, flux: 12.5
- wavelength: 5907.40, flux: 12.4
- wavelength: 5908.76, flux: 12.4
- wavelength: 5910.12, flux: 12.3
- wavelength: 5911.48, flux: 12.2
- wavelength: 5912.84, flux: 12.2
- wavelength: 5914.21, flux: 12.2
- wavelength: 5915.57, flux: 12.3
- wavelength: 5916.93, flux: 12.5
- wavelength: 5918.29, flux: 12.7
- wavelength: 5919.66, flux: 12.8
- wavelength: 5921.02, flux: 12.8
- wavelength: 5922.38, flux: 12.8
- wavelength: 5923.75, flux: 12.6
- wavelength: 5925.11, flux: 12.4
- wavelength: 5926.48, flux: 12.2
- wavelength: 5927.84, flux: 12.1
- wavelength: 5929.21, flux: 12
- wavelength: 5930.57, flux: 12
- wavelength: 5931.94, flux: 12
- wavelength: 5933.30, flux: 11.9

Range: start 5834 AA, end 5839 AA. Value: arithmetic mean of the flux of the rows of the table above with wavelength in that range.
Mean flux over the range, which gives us 12.9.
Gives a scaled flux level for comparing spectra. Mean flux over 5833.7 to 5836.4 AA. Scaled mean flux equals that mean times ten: 128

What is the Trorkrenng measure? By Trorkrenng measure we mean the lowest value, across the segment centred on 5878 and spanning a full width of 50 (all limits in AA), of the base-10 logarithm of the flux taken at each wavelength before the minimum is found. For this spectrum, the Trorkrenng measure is 1.07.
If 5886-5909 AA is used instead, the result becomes 1.07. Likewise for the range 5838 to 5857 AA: 1.11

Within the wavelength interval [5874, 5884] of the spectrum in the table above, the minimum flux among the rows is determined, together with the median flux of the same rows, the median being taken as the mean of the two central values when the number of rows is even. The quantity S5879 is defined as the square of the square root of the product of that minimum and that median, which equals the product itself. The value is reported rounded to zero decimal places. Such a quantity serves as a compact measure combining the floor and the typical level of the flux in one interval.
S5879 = 171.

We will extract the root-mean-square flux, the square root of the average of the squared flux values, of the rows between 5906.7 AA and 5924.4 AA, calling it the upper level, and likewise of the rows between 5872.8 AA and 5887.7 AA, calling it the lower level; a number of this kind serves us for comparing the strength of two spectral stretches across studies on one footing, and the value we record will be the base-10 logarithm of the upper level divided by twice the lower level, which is -0.322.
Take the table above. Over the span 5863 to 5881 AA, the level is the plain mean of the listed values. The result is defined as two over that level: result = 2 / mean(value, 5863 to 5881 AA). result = 0.151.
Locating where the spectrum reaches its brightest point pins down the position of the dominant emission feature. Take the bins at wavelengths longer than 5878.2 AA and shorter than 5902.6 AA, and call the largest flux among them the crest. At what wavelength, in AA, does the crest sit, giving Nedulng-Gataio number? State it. 5878.91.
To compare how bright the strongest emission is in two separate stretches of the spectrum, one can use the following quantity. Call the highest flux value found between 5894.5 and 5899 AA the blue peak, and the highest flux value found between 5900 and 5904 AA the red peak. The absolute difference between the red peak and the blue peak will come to 0.20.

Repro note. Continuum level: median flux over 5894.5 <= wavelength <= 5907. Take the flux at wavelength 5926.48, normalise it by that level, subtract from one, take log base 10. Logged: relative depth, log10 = -1.62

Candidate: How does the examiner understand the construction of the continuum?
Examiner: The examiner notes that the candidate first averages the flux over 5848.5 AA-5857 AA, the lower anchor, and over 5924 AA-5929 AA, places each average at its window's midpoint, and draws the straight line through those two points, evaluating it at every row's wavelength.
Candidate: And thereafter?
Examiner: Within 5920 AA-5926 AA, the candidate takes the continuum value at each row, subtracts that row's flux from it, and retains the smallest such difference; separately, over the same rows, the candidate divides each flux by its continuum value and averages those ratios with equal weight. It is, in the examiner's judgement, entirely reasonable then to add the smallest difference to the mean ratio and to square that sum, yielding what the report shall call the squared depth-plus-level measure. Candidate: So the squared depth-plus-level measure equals 0.26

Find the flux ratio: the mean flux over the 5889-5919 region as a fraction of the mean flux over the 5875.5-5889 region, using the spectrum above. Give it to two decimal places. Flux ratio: 0.96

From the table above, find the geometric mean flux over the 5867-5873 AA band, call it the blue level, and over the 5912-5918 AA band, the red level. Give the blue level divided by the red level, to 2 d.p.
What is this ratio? 1.06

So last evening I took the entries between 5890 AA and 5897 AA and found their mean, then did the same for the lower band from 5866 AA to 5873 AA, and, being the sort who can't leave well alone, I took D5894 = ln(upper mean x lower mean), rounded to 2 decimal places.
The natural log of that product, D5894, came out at 5.05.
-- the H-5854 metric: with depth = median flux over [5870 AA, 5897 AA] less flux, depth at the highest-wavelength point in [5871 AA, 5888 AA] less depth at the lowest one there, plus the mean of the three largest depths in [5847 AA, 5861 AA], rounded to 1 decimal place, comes 1.0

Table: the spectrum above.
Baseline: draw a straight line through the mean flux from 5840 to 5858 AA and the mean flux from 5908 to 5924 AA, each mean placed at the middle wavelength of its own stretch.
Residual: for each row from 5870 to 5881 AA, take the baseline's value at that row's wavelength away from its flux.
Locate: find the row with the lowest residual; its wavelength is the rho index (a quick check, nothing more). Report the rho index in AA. 5870.79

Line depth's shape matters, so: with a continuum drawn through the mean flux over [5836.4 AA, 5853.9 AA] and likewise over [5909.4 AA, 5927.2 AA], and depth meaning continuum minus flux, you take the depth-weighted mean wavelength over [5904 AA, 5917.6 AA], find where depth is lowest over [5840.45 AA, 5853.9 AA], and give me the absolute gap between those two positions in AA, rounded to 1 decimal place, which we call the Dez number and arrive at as 58.6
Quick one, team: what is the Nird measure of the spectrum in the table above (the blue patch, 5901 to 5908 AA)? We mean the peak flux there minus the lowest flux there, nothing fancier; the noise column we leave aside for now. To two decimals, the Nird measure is 0.20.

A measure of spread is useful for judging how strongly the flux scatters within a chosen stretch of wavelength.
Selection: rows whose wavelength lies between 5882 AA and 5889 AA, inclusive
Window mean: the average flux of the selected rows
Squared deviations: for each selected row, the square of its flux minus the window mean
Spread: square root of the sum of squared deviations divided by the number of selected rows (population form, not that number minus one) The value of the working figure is 0.30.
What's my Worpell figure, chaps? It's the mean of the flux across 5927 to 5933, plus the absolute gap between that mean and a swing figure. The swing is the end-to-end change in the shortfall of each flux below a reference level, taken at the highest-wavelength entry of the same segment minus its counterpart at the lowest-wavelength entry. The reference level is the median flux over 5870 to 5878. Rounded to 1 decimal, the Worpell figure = 24.0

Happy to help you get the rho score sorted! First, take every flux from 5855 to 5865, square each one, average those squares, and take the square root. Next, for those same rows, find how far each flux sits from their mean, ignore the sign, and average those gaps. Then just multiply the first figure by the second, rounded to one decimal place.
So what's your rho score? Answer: 1.3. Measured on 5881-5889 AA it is 4.3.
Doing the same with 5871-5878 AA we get 1.5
